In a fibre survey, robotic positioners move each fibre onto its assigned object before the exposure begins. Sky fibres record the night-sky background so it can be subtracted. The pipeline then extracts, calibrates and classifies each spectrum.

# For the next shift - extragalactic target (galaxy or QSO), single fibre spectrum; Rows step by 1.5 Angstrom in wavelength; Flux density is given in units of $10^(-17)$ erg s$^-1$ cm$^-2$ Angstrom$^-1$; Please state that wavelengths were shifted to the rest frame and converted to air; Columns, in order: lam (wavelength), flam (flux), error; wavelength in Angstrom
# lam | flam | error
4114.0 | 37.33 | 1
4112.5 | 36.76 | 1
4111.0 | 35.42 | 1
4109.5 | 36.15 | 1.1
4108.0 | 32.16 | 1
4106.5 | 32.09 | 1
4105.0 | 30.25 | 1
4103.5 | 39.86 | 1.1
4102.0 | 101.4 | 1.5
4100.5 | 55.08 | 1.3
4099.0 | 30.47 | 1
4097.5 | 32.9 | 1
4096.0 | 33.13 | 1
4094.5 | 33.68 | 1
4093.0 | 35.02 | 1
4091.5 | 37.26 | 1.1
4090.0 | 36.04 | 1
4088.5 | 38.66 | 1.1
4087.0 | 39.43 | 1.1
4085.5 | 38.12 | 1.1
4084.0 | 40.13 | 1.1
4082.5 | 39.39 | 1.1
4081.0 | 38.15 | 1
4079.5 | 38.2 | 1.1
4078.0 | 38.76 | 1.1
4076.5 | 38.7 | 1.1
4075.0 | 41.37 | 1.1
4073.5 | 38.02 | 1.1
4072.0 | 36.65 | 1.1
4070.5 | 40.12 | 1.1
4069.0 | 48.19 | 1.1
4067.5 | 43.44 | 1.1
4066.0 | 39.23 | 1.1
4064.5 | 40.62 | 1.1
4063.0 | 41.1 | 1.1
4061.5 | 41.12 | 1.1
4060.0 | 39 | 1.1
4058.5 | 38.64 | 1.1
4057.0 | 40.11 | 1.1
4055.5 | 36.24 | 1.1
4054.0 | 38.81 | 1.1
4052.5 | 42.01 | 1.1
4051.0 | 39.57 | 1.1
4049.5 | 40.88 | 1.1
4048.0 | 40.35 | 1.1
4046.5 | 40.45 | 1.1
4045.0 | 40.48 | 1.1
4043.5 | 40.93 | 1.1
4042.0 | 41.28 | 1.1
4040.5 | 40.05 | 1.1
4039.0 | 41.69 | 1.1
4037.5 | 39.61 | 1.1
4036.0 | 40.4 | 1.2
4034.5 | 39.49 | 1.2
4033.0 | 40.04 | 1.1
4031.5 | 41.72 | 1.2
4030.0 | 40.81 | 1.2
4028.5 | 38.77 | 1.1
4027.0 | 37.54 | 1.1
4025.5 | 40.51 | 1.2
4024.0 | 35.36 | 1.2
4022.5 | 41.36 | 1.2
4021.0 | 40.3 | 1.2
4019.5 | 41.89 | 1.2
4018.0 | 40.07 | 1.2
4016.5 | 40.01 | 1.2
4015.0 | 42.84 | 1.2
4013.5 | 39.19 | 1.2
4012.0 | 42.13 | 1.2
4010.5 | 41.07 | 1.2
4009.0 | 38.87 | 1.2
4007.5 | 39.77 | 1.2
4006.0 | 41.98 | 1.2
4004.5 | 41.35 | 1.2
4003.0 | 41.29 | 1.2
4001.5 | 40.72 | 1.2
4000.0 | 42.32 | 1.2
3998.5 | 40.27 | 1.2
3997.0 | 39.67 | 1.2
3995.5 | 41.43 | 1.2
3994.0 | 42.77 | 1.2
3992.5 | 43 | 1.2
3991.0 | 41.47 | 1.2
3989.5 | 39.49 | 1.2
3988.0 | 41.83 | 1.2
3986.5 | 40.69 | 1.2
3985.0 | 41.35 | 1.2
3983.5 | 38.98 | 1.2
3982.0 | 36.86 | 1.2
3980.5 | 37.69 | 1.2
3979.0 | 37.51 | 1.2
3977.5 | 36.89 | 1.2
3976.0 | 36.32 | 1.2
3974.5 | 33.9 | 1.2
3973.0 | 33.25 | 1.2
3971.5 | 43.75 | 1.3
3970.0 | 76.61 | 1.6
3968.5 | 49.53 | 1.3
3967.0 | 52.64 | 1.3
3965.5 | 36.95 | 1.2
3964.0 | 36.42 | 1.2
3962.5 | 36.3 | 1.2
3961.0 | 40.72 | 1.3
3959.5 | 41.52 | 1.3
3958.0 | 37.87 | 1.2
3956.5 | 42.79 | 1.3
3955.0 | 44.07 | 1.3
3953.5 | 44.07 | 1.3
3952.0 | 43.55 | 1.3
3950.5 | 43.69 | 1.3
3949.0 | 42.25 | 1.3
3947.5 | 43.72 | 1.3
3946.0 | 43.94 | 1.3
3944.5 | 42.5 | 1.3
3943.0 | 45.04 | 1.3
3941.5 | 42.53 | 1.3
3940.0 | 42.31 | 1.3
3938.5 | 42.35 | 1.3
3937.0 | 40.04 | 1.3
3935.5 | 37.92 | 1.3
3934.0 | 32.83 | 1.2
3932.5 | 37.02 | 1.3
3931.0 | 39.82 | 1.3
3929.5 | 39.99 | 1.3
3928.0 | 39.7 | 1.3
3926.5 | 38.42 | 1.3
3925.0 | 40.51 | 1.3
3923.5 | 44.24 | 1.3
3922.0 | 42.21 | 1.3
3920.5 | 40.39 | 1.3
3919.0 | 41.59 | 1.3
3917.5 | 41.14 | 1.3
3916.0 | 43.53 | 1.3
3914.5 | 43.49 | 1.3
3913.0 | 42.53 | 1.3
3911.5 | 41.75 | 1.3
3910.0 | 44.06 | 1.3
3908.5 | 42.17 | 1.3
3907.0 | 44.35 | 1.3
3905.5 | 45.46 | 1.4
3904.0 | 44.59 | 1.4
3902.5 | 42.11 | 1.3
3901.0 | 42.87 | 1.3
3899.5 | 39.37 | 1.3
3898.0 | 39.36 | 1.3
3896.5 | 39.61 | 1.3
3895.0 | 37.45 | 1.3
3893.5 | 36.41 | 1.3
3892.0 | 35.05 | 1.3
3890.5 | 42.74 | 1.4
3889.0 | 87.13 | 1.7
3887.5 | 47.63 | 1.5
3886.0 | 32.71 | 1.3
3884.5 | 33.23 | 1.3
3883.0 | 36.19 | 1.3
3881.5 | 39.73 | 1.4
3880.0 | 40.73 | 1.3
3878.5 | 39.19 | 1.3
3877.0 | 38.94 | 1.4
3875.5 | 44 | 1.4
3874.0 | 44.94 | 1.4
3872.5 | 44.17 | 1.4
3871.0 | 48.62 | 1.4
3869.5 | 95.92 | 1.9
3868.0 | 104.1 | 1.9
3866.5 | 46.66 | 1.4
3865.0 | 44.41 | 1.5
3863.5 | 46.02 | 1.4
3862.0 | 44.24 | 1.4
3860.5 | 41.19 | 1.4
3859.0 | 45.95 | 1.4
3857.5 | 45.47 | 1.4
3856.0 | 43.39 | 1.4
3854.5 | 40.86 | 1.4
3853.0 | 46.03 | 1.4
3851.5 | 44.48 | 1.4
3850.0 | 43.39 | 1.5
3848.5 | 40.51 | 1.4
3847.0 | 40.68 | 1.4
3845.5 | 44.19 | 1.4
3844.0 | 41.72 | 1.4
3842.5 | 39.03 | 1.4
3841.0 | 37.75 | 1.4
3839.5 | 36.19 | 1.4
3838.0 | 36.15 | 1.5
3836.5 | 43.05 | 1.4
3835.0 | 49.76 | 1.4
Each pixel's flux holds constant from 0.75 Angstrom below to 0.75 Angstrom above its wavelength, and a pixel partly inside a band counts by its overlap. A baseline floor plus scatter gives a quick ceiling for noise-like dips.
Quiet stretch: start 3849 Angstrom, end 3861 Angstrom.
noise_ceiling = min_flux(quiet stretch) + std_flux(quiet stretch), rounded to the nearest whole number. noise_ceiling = 43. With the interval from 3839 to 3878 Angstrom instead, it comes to 52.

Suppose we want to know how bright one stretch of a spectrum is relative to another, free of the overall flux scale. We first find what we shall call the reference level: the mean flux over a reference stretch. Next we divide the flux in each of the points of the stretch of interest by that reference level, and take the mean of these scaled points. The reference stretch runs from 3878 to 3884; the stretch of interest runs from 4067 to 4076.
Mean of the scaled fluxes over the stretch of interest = 1.06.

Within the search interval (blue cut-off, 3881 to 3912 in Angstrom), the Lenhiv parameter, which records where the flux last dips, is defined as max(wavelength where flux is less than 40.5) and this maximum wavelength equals 3899.5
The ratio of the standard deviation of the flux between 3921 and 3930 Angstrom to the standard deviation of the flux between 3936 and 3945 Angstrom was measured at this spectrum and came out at 1.3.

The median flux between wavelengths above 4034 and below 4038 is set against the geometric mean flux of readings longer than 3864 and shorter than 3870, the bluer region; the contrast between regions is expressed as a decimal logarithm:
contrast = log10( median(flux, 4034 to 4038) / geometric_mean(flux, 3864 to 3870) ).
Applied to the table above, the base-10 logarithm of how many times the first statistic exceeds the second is -0.23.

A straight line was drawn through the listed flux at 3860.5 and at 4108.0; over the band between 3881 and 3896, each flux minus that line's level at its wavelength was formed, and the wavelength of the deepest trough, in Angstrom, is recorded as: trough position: 3886.0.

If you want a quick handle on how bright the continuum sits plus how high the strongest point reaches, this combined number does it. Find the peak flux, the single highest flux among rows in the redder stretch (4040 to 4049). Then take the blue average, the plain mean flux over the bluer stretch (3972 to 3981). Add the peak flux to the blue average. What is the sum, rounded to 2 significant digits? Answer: 77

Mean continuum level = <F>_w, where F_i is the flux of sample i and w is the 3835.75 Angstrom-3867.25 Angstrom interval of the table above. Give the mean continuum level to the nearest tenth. 42.4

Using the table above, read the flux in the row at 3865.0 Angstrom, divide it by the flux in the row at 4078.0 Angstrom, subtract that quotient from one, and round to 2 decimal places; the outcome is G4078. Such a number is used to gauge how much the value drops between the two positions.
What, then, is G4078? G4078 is -0.15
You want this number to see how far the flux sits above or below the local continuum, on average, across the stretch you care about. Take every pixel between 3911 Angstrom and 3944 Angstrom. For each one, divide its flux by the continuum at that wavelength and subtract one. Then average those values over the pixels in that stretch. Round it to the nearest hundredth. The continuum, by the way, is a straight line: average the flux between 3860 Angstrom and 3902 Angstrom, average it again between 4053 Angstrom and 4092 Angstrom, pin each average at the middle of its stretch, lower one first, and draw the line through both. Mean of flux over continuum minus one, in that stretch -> -0.09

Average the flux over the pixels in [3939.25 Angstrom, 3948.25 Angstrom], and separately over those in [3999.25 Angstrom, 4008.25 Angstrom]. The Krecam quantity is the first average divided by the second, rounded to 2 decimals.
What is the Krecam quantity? 1.05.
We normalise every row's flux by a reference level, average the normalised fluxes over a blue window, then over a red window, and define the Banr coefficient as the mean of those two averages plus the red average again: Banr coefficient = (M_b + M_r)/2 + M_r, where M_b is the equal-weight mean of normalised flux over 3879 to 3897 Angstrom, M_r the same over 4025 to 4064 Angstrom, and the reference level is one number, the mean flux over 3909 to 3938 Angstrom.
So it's 2.00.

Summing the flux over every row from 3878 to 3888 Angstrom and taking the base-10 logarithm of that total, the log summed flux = 2.43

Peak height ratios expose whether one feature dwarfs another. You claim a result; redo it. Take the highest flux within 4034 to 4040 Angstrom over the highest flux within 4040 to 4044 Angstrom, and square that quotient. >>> 1.02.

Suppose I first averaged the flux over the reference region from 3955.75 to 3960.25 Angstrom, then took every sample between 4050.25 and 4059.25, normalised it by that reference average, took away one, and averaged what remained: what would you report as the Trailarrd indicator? -0.04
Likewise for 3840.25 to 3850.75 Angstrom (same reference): 0.01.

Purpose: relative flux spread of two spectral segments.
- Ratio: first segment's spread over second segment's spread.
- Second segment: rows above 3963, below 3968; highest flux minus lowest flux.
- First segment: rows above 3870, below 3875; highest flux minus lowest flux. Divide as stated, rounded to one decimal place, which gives 0.3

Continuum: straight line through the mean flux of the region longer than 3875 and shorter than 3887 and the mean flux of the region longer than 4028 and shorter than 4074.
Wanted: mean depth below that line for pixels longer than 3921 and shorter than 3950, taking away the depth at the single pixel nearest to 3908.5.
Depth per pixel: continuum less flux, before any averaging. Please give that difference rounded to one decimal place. 1.6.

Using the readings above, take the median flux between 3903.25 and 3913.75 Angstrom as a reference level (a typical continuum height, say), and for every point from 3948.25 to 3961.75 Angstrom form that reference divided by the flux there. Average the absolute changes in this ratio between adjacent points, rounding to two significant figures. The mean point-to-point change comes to 0.042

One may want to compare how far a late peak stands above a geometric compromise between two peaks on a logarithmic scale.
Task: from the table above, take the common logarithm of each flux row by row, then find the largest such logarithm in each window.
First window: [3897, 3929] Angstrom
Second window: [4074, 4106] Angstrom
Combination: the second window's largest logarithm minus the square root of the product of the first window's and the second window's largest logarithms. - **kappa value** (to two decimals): 0.18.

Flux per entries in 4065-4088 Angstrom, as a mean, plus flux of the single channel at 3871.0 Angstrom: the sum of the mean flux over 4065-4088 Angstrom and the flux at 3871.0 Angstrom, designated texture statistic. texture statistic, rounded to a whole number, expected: 88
